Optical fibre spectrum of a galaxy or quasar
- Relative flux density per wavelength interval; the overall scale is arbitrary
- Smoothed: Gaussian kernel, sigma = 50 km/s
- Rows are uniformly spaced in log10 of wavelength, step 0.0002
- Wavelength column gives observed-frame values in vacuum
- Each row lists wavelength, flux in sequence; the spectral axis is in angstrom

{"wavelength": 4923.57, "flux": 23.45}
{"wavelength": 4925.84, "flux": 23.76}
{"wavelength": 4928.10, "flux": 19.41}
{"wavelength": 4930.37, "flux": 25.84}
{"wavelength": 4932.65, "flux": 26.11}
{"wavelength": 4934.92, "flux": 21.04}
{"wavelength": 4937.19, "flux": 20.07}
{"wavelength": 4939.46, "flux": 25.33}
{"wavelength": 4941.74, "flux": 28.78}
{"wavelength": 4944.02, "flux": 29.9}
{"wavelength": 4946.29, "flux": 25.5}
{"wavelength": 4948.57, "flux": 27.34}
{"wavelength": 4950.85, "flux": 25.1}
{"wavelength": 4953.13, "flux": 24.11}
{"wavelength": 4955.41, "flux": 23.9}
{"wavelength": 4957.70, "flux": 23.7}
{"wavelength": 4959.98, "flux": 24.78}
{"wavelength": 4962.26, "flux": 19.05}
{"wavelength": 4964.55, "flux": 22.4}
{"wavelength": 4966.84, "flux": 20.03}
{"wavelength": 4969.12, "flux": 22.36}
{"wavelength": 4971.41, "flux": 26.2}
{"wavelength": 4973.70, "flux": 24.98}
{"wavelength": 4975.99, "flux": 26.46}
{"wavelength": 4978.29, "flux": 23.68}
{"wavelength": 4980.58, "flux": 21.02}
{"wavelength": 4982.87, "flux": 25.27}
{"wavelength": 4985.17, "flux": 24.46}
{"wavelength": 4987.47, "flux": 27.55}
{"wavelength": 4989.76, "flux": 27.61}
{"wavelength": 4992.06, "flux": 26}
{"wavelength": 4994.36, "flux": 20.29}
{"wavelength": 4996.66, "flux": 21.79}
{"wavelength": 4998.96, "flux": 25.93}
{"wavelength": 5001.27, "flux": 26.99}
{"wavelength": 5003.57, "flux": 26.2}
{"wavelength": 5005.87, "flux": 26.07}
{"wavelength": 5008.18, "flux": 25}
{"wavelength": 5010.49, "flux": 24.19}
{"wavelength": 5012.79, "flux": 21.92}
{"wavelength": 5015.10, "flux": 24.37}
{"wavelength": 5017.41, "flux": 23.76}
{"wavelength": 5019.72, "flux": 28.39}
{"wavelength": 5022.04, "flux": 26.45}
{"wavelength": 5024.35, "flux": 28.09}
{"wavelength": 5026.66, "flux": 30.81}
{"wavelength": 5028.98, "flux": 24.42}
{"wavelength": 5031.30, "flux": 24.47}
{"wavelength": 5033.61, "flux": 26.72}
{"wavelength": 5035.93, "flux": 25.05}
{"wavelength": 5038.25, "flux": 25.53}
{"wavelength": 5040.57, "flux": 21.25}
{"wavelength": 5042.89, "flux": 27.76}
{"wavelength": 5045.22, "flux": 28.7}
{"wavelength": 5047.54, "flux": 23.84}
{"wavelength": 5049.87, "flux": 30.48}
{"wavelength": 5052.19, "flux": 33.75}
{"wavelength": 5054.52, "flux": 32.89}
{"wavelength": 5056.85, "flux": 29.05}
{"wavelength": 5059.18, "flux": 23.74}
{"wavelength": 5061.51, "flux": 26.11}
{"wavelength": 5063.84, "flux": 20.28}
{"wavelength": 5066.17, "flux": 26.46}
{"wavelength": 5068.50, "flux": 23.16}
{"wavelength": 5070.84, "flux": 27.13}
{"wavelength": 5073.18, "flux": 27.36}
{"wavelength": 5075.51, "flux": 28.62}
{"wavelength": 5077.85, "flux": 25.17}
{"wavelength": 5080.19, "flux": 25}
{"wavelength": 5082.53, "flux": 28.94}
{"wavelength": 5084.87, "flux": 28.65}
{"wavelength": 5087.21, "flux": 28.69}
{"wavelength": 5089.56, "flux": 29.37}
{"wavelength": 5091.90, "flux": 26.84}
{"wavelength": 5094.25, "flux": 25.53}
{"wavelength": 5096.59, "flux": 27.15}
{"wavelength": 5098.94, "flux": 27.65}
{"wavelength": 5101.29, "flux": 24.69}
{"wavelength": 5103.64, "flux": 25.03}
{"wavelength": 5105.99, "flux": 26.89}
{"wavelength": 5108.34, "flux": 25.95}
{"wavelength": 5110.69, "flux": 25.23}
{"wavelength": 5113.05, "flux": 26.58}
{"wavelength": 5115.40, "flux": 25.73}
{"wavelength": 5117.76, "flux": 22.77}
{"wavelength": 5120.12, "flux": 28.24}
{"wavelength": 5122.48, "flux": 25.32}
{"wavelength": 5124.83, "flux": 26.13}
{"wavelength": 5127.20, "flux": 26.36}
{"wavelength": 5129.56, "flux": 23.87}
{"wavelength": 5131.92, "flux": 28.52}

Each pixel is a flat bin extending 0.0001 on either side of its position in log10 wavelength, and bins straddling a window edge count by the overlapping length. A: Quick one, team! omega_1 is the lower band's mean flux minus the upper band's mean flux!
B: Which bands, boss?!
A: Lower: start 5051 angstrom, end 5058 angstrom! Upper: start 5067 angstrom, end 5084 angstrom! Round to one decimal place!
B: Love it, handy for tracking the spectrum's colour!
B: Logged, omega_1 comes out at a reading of 5.4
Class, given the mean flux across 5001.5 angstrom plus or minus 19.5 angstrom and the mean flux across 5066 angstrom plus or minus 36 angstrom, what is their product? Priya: 671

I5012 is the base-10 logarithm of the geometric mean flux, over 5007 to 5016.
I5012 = 1.38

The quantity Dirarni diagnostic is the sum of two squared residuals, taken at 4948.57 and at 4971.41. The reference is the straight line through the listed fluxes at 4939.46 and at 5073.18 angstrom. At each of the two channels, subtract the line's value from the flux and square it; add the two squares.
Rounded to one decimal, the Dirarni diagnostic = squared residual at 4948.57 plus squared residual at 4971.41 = 3.7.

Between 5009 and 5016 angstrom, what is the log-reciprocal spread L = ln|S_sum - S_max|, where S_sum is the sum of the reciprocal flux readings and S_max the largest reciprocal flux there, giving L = -2.50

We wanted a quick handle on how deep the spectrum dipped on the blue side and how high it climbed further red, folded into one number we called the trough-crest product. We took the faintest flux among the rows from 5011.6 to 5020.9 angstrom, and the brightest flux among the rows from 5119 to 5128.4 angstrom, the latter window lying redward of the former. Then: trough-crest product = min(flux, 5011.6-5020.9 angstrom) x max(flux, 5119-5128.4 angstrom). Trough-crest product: 619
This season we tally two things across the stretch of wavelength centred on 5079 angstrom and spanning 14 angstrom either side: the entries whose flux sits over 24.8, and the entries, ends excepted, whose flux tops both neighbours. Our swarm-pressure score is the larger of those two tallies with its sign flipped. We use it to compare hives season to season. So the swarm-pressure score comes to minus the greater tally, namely -11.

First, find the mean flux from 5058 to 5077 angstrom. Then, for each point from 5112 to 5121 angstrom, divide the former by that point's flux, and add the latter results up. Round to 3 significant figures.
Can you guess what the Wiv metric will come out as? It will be 3.95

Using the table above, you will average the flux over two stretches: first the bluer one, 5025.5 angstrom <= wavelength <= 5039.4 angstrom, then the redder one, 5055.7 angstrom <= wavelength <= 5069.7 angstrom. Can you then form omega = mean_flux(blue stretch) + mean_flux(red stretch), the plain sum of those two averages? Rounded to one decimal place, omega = 51.0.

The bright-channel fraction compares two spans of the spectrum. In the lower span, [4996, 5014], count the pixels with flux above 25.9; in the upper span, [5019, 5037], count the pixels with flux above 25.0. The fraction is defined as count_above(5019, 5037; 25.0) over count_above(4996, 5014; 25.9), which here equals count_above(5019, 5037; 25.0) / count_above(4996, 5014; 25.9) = 1.5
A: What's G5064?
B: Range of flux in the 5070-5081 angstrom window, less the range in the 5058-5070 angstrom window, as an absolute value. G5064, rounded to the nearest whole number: 3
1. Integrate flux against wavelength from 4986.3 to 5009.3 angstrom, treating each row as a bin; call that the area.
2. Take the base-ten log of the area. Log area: 2.77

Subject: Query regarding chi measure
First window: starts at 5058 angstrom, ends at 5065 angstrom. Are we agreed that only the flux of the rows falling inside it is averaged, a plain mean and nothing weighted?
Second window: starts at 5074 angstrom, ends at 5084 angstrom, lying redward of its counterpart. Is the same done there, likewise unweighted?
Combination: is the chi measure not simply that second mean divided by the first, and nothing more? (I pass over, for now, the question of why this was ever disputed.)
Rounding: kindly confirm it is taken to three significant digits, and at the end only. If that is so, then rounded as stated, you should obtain 1.15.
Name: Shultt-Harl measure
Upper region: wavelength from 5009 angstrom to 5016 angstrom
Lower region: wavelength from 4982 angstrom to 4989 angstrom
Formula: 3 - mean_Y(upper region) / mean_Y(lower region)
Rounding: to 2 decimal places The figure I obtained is 2.09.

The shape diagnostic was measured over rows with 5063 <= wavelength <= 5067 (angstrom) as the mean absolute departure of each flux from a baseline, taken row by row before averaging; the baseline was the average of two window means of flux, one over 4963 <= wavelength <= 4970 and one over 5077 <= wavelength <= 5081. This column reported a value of 3.1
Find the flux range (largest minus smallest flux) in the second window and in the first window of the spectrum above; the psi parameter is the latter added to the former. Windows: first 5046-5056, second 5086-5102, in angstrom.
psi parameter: 15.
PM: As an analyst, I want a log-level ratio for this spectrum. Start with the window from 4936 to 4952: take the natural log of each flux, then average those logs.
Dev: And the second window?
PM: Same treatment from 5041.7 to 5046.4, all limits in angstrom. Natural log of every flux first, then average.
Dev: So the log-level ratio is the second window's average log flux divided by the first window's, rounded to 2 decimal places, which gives 1.03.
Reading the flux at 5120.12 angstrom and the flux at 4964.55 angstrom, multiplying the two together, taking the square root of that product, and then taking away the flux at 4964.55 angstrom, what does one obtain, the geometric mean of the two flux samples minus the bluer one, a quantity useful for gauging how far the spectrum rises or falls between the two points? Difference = 2.8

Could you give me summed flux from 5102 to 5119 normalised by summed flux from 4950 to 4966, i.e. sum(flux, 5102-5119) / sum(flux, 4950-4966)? 1.09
